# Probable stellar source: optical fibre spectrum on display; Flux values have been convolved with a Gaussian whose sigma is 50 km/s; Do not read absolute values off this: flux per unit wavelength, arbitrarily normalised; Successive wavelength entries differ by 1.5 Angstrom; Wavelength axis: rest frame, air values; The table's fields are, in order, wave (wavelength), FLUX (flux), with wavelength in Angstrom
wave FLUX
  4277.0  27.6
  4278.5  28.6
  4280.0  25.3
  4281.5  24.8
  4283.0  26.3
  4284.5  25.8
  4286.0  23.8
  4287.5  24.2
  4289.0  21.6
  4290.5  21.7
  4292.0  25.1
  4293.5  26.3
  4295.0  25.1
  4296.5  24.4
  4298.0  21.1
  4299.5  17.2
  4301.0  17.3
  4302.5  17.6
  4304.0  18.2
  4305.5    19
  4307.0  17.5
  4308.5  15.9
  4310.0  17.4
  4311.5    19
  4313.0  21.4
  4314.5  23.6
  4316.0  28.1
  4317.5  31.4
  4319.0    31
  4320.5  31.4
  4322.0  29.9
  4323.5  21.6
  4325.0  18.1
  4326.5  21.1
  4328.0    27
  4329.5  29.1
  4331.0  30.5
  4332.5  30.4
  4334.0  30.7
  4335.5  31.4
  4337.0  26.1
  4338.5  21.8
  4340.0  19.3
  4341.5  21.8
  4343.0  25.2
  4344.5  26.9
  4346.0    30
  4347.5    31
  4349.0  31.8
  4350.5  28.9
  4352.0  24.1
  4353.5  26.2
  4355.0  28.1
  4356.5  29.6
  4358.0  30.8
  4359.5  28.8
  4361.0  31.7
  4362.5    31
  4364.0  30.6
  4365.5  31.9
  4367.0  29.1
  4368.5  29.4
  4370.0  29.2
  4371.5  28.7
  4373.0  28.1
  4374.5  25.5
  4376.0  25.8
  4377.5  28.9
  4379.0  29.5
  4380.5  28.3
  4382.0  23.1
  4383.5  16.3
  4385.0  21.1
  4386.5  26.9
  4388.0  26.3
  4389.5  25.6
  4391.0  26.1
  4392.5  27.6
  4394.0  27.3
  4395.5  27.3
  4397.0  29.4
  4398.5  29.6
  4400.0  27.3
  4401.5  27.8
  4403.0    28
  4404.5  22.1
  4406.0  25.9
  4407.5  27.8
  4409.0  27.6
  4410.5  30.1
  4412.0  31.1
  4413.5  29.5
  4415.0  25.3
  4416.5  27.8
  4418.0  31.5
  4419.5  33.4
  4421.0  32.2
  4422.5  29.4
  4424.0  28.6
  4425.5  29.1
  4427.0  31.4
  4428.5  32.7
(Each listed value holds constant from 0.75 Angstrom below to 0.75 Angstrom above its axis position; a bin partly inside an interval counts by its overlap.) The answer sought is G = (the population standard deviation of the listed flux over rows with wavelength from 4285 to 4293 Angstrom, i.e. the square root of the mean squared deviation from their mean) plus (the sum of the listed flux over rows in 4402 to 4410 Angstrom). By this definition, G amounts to 133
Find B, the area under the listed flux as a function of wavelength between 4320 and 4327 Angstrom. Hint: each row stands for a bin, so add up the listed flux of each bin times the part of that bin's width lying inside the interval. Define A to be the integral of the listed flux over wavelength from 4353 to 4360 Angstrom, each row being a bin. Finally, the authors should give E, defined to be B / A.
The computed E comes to 0.84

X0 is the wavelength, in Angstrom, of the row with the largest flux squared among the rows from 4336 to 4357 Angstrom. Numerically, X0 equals 4349.0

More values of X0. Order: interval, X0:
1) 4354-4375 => 4365.5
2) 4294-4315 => 4295.0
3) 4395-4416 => 4412.0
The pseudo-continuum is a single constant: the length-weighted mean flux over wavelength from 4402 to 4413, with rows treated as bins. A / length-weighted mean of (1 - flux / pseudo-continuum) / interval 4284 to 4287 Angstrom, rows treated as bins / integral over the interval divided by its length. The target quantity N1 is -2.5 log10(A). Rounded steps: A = 0.11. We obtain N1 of 2.4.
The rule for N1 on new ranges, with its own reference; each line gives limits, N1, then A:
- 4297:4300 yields 1.4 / 0.28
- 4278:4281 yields 3.7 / 0.03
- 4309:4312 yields 1.1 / 0.35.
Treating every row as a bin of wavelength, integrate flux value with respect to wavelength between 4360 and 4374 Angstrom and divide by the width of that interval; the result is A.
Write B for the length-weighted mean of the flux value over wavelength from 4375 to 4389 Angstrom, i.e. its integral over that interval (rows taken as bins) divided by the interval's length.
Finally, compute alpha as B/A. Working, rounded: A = 30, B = 25.1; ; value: 0.84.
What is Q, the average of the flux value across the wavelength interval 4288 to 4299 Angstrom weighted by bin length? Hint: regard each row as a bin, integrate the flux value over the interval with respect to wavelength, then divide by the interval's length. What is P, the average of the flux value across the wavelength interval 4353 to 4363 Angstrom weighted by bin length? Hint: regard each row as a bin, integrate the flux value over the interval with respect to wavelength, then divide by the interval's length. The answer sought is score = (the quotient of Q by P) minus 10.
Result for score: -9.20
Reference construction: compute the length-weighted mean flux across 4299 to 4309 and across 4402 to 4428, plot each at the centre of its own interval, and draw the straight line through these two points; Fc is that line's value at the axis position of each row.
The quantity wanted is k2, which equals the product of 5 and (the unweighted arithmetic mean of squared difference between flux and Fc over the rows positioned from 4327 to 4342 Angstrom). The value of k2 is 287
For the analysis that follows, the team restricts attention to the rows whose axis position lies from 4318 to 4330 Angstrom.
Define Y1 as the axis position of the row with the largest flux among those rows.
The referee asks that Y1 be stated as 4320.5 Angstrom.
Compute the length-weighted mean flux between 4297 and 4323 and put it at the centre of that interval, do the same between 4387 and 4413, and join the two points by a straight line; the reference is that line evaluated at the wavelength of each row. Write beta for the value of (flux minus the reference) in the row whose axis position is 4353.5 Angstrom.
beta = 1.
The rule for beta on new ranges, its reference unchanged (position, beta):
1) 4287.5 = 3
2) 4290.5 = 1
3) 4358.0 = 6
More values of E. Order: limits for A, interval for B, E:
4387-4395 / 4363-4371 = 1.13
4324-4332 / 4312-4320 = 1.07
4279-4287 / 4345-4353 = 1.15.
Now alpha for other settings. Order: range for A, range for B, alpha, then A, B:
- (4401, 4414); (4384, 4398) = 0.95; 28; 26.3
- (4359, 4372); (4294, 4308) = 0.66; 30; 19.8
